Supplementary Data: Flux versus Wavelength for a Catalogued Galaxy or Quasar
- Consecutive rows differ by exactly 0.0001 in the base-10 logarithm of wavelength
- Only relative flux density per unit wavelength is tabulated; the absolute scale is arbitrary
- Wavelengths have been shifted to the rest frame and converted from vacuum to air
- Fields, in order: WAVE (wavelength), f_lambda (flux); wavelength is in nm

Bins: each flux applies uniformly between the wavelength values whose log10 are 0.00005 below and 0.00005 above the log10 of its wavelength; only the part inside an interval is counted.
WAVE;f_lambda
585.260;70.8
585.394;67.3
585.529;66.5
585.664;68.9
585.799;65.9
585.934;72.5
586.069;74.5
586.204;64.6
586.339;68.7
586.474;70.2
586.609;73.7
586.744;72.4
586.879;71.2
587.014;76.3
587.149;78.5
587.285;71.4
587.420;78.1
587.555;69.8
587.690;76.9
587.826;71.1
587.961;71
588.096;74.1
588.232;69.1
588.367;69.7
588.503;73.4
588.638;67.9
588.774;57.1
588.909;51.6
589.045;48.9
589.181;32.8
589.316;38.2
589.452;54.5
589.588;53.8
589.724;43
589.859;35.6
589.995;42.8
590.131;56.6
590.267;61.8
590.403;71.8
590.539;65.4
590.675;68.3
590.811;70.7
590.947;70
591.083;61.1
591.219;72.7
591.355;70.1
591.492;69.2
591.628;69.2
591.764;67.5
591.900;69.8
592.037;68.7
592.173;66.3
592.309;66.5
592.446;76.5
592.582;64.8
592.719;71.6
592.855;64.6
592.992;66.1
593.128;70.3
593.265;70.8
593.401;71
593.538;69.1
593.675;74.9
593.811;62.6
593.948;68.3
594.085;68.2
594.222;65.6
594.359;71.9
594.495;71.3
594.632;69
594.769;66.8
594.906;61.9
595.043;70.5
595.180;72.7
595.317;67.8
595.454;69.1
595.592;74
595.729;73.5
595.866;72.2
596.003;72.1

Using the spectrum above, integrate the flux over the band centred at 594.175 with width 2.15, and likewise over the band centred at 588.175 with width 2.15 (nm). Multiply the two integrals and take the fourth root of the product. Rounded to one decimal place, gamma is 12.1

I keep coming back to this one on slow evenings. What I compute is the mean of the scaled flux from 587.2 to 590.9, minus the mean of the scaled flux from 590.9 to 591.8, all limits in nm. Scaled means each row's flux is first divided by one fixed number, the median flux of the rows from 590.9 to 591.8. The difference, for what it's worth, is -0.11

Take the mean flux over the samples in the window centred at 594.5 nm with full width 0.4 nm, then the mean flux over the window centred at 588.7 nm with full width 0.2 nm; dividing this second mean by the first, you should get 0.88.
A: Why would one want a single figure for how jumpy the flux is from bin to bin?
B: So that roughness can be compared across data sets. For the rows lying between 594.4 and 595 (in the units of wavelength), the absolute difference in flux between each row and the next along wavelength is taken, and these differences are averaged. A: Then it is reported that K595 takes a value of 3.1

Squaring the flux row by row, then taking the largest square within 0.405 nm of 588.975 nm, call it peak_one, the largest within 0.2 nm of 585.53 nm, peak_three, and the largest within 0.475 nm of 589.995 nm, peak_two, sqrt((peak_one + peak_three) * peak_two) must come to 6946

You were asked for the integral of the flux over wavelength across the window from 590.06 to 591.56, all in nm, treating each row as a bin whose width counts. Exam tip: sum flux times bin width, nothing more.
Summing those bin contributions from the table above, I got 100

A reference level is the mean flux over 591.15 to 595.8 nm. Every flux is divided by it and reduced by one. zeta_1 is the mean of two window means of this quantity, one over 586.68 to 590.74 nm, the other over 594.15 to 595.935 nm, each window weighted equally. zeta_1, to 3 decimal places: -0.045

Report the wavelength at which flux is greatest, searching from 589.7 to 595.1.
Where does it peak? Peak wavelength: 592.446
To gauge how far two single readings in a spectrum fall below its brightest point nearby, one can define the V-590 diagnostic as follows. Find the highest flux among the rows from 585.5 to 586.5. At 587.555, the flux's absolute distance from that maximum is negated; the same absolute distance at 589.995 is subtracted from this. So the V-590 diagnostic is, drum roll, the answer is -36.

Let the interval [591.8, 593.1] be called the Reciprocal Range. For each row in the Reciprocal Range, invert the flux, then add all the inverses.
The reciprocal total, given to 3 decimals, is 0.132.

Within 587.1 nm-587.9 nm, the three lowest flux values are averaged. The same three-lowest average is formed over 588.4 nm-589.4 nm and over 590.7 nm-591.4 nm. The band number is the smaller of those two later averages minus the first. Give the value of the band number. -31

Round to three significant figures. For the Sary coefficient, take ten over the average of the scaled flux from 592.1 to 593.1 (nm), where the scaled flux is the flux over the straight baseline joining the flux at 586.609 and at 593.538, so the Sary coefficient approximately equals 10.2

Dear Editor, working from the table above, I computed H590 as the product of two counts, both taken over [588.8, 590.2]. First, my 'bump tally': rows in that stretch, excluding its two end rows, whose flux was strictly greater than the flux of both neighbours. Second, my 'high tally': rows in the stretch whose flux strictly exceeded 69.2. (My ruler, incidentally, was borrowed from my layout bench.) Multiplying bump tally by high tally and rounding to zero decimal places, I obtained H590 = 0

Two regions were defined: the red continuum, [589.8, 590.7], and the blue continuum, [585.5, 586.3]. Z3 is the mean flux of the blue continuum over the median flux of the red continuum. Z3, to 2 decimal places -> 1.11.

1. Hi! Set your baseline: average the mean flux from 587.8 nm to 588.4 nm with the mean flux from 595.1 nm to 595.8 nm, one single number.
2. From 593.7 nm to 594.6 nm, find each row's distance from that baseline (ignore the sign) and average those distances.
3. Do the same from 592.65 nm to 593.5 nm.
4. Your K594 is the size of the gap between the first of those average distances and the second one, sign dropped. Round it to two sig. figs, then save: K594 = 1.2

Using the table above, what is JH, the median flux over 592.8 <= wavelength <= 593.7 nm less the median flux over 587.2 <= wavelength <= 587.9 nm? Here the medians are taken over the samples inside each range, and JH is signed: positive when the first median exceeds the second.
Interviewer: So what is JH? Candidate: -1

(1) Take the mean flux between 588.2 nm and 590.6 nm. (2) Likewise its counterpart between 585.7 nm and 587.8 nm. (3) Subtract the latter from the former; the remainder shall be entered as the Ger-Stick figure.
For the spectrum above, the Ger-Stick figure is -17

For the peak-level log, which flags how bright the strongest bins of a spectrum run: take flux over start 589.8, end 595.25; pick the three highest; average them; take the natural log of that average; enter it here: 4.313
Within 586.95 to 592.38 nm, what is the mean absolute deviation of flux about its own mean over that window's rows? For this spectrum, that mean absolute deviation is 9.6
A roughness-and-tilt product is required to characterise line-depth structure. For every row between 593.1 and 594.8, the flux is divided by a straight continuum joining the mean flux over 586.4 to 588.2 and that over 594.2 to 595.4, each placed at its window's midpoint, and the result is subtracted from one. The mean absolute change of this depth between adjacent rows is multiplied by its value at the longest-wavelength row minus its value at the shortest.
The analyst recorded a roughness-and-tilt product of 0.00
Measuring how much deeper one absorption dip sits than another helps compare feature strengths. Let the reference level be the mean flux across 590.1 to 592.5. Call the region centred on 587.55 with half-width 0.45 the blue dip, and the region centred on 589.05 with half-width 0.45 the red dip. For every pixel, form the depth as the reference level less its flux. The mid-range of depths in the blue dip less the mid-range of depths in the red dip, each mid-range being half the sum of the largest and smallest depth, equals -24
